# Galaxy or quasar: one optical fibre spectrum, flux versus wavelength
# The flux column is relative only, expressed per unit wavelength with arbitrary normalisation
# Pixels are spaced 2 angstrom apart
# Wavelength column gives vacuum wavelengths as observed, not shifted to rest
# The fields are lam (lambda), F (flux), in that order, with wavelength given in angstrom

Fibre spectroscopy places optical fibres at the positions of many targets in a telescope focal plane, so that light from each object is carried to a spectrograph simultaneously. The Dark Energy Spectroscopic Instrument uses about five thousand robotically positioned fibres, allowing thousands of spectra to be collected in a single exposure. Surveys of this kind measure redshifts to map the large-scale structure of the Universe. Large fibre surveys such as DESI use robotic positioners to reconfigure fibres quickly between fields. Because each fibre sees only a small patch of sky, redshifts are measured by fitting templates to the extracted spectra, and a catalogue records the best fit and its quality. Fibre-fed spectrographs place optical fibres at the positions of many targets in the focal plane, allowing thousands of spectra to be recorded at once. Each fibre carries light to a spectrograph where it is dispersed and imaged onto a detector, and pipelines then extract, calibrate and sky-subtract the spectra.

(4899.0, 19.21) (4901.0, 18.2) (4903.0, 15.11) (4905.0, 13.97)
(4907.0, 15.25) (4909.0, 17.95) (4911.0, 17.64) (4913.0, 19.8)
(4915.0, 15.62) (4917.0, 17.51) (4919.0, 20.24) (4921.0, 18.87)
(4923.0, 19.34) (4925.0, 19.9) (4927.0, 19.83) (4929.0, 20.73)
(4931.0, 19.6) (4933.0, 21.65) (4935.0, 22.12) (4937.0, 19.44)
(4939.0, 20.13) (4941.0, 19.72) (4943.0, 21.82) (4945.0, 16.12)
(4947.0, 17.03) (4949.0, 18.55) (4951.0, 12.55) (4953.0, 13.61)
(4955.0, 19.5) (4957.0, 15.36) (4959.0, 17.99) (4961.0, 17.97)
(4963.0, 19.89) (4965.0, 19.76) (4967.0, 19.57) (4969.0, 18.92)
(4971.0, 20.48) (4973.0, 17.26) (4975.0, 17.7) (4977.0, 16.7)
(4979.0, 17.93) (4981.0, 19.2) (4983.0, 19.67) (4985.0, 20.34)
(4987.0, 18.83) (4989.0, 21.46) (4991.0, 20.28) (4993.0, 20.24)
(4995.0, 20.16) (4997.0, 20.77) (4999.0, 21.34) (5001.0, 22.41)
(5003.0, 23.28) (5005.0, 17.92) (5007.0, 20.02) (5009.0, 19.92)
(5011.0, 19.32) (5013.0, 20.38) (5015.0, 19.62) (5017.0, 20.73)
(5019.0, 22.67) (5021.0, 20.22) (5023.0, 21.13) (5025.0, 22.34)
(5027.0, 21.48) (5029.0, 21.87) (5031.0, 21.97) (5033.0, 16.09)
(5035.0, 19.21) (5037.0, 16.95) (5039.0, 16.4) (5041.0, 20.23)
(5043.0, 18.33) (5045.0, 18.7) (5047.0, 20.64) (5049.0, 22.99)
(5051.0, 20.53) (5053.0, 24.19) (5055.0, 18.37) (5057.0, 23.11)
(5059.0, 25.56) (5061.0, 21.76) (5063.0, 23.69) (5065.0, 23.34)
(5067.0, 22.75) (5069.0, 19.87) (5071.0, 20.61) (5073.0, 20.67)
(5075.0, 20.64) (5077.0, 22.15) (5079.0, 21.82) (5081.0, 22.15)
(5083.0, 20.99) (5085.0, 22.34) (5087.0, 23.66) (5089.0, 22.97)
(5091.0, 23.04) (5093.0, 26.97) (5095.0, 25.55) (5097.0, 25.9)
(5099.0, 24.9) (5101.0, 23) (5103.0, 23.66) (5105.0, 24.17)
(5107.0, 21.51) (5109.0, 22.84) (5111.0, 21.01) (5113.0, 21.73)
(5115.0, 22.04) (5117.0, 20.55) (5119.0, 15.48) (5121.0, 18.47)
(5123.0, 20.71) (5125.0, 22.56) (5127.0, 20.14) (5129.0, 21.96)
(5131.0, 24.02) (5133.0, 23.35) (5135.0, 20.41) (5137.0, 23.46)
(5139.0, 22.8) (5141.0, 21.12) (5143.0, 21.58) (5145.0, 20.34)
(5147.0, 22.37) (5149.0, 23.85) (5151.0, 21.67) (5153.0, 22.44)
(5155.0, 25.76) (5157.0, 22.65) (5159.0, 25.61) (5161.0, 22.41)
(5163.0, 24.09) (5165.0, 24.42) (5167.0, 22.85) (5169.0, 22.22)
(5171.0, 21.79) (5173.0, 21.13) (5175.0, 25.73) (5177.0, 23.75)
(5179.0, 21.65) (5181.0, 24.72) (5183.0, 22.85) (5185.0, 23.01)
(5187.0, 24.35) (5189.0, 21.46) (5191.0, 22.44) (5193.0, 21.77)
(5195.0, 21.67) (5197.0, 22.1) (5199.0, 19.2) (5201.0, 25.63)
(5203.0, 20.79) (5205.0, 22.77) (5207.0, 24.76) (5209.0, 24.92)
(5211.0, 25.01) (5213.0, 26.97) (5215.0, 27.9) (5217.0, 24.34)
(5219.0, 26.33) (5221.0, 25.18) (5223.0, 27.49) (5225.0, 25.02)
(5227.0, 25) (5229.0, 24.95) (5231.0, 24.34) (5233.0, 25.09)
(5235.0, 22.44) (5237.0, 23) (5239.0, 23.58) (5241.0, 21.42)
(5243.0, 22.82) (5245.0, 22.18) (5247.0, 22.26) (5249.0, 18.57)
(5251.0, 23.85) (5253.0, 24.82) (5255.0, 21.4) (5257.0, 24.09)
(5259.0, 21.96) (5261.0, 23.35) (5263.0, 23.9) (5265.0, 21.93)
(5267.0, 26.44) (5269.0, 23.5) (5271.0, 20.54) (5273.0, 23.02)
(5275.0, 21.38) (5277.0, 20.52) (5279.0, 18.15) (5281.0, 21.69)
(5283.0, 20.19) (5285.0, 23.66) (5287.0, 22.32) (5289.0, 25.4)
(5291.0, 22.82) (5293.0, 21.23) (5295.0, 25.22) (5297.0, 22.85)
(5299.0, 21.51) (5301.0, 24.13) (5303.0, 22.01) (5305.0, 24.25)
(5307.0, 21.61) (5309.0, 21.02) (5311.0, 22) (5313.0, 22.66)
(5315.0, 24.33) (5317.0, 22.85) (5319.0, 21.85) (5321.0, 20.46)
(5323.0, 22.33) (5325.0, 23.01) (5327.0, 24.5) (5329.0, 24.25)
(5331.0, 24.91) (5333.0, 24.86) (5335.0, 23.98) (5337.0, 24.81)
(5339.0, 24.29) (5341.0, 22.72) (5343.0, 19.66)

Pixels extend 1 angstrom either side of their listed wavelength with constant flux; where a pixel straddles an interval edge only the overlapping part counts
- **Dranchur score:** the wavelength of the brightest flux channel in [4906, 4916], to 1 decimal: 4913.0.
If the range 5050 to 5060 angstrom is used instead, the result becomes 5059.0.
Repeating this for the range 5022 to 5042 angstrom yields 5025.0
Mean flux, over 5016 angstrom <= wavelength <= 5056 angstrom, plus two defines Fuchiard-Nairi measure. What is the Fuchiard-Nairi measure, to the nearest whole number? 22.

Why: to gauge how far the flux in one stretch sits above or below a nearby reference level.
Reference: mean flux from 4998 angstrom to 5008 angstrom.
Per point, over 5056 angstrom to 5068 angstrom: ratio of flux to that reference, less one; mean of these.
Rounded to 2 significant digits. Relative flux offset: 0.11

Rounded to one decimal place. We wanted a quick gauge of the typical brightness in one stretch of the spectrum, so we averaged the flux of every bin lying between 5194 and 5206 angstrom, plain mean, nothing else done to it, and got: 22.0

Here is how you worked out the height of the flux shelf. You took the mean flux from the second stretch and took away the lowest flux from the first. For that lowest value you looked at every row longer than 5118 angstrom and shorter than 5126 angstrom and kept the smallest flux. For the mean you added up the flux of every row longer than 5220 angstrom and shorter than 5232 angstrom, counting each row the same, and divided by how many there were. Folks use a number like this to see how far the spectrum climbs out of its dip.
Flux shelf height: 10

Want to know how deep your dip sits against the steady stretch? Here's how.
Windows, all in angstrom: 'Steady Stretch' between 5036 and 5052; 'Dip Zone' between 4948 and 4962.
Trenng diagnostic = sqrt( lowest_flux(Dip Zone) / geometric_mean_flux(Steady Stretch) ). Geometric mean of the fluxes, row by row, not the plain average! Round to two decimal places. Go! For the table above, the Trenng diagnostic 0.81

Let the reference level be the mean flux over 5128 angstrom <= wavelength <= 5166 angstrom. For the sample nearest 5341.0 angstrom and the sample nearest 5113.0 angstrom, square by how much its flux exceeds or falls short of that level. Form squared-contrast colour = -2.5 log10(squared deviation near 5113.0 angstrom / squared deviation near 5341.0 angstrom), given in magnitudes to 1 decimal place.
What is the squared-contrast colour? -4.6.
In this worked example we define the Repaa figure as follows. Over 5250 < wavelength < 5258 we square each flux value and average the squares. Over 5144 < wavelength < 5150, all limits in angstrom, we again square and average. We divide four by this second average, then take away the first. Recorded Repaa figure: -556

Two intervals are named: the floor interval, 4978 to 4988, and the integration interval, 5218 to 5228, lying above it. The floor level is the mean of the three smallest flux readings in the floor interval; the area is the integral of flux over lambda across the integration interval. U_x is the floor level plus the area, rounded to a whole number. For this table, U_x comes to 277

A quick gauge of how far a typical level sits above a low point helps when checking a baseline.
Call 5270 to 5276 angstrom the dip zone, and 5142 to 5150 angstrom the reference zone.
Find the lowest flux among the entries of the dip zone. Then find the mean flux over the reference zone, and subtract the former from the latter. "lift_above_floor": 1.5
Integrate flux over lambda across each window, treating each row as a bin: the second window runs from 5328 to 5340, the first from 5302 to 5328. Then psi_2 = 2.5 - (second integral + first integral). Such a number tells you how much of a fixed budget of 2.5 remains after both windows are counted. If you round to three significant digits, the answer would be -877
